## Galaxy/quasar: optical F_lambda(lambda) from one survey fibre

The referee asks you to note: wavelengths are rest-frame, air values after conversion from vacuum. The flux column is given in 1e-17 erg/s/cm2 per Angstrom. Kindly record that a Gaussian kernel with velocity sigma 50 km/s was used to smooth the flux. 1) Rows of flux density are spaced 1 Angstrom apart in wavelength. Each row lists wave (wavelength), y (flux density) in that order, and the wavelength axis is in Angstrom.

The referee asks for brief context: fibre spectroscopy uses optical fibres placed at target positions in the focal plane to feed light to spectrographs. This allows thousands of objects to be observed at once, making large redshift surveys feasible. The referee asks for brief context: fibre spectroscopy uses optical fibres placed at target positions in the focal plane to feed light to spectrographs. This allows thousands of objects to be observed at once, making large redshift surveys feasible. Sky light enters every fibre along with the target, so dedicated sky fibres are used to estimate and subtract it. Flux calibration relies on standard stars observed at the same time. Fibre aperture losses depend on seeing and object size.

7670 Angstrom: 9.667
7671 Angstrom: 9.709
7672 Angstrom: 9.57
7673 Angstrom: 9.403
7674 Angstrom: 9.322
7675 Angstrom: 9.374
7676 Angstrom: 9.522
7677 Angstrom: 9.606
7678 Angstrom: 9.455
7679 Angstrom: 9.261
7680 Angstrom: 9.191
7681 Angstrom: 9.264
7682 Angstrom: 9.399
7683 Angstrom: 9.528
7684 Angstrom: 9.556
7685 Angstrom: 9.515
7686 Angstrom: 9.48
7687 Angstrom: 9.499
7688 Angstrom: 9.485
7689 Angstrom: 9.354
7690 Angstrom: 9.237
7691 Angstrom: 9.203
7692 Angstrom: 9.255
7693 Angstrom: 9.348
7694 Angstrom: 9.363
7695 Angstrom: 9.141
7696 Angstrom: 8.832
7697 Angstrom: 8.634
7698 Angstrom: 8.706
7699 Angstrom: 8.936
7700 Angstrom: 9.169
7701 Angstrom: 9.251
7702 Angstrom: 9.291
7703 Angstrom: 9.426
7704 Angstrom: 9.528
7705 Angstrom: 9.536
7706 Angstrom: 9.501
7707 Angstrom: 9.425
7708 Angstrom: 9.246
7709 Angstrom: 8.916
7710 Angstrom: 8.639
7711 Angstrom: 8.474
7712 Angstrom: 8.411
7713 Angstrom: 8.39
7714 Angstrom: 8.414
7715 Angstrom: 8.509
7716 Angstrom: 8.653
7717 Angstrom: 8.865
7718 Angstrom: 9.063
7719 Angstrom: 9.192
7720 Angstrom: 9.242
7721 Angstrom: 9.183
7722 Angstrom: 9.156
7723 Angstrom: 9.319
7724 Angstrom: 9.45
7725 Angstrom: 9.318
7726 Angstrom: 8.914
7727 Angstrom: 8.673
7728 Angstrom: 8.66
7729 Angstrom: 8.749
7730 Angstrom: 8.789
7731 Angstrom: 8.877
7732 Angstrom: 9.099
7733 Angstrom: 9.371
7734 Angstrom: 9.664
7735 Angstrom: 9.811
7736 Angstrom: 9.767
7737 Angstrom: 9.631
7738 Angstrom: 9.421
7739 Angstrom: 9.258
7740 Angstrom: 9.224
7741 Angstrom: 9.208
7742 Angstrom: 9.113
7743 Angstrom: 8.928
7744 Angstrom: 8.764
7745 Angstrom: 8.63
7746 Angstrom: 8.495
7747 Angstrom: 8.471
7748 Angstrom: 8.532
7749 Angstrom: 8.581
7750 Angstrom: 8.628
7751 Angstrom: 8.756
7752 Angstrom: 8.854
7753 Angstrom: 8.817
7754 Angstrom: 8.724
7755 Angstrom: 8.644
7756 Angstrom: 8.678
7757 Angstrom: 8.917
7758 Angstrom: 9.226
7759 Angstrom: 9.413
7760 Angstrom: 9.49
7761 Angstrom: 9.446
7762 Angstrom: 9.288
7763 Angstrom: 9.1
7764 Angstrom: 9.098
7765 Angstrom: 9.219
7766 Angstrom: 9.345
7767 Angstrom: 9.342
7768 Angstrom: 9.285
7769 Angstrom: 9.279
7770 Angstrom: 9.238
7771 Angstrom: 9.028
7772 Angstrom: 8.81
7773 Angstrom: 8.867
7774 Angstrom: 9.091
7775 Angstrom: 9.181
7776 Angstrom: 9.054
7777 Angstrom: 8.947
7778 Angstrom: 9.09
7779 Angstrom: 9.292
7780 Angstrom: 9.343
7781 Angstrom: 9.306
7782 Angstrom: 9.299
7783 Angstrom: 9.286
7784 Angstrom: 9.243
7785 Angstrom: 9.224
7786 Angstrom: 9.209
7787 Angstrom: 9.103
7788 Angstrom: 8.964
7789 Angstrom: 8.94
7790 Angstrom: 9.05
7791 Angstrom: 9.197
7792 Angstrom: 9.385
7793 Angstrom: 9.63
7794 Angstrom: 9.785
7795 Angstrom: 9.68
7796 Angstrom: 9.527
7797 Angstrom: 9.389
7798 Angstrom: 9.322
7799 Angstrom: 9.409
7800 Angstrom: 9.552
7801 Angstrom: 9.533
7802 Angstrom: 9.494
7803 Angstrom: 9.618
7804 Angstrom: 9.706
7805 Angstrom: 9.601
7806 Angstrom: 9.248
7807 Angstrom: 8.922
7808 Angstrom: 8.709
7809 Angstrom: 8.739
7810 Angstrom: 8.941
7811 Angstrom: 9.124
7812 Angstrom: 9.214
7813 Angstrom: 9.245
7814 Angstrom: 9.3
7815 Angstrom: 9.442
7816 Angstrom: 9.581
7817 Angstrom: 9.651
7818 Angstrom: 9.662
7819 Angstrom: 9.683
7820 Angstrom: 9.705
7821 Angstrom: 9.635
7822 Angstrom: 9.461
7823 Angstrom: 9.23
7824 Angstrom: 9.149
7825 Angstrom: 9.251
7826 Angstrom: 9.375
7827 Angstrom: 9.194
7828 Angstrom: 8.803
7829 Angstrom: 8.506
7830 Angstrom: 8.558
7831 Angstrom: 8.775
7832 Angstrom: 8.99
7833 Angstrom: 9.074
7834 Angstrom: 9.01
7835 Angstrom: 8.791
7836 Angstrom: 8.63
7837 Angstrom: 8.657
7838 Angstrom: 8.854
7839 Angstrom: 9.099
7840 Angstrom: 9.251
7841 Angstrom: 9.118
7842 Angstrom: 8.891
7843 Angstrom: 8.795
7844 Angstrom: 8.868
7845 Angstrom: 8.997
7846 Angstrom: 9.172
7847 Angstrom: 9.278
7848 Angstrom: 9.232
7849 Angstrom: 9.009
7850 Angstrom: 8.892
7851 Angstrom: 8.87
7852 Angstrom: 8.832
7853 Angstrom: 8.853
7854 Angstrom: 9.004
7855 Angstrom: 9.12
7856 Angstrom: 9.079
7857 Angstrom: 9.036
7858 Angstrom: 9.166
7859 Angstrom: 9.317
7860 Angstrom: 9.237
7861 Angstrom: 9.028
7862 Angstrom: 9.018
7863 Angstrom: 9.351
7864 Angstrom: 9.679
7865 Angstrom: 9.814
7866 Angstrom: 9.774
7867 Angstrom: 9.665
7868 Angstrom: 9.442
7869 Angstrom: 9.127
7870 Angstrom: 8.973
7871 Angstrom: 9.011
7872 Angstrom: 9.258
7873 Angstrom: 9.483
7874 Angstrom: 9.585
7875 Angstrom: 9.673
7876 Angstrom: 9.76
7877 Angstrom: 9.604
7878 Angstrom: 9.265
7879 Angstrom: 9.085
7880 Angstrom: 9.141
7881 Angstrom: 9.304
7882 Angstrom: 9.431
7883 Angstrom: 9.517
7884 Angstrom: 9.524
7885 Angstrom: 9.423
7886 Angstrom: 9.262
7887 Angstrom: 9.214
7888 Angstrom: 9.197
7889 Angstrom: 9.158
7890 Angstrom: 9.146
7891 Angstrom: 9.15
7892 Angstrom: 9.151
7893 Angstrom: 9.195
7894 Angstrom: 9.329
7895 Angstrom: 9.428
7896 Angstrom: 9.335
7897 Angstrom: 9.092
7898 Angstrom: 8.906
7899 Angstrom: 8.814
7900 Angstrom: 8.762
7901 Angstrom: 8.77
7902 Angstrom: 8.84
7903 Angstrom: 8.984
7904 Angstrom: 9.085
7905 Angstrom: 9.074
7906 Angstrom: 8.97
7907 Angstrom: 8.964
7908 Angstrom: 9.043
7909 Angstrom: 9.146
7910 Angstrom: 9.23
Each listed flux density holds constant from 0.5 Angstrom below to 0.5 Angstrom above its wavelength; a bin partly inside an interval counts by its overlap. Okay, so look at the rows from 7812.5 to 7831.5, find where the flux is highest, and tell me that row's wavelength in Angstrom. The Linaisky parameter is 7820 Angstrom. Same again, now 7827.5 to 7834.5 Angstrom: 7833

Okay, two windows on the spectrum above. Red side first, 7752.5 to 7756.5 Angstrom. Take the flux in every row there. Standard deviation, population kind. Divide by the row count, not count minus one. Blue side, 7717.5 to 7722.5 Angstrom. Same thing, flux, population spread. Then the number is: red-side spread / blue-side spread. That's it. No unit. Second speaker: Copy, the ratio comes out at 1.1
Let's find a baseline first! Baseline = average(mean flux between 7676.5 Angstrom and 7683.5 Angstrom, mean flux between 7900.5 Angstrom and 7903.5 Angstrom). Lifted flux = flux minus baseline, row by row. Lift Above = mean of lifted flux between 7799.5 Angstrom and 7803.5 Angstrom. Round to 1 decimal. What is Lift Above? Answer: 0.4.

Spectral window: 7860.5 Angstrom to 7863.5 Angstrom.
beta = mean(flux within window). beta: 9.13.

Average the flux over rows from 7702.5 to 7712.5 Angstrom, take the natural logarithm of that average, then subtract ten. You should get -7.79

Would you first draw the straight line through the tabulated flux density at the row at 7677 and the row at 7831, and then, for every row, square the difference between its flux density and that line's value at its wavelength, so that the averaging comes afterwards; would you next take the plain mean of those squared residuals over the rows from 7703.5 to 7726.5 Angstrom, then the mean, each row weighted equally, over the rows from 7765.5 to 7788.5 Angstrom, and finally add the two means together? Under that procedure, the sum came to 0.34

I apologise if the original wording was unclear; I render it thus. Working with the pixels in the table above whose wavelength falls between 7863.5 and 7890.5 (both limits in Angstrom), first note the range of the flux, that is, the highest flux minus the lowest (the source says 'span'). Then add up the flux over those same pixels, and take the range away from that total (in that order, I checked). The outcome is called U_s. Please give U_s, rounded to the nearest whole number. 253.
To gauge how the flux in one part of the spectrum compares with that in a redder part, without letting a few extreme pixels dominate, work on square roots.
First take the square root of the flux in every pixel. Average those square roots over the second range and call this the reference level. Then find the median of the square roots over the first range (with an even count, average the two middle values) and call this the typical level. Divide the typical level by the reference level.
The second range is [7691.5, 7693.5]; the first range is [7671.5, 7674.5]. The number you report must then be 1.005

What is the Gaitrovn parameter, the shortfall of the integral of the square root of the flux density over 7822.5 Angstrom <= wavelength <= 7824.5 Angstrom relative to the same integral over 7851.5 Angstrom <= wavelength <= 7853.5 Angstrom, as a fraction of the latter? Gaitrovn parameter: -0.019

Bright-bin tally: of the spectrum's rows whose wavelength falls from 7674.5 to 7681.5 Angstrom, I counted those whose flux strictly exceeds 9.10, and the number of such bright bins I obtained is 7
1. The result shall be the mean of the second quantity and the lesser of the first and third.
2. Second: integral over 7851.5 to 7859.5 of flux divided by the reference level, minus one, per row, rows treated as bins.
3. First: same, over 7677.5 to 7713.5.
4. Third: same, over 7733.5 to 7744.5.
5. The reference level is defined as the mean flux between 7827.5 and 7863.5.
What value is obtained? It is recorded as 0.26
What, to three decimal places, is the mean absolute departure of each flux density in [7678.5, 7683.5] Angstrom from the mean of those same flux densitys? 0.108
